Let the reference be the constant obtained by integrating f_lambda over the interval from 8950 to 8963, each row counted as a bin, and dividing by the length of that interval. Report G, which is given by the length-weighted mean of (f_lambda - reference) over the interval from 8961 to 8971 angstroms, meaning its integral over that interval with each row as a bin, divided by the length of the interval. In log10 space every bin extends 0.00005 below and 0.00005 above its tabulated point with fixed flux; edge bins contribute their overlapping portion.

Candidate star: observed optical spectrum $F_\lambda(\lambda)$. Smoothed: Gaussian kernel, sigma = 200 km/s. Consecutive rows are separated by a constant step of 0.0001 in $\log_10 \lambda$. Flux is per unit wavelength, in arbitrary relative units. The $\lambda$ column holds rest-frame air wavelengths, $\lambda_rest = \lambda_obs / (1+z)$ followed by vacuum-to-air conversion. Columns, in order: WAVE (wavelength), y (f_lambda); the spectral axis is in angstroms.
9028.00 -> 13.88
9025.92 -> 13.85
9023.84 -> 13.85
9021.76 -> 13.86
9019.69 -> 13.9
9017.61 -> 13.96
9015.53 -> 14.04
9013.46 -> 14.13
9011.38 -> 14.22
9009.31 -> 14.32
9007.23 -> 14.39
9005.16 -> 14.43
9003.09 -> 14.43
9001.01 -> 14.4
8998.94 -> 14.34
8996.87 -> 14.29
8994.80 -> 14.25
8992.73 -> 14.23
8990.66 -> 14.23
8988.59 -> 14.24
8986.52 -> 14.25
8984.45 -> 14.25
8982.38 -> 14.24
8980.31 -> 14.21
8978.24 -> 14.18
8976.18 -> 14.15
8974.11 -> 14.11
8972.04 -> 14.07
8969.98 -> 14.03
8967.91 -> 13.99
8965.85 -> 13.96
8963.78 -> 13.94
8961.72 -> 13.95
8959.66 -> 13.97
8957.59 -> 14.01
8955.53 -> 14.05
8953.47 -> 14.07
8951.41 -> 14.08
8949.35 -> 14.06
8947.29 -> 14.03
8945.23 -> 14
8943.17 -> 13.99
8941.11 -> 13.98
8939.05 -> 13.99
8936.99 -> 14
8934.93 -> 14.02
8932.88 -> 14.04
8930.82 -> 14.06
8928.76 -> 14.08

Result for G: -0.05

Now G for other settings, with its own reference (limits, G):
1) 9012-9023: -0.04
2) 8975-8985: 0.17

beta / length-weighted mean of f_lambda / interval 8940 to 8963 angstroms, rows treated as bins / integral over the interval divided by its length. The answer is 14.0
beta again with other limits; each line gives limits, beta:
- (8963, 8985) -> 14.1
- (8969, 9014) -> 14.2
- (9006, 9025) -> 14.1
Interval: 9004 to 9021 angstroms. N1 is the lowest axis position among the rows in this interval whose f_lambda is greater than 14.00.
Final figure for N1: 9005.16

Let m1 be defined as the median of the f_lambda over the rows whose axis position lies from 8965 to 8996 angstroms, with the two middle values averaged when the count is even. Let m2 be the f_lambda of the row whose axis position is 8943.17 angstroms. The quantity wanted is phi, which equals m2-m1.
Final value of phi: -0.22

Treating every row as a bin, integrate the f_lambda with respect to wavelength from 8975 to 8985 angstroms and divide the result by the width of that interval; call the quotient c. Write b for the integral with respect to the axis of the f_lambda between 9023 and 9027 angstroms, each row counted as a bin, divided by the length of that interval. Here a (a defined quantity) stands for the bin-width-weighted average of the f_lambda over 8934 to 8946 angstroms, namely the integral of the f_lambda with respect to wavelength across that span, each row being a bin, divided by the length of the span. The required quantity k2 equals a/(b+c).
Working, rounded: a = 14.0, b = 13.8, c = 14.2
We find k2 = 0.499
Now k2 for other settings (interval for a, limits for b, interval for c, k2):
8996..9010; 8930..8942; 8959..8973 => 0.513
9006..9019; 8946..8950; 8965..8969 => 0.506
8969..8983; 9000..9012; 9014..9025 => 0.500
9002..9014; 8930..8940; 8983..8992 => 0.507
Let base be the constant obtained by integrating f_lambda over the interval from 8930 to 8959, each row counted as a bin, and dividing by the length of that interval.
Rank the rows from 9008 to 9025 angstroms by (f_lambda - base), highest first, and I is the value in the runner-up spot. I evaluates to 0.20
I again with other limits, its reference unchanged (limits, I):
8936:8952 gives 0.04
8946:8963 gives 0.05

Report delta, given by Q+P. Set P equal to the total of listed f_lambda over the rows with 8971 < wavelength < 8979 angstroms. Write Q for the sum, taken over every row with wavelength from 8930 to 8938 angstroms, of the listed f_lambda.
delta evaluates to 113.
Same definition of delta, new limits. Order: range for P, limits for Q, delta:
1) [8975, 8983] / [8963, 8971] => 113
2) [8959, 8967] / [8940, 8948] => 112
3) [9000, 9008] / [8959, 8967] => 113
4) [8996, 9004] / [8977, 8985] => 114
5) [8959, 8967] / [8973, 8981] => 112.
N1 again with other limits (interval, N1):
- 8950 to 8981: 8951.41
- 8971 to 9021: 8972.04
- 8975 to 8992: 8976.18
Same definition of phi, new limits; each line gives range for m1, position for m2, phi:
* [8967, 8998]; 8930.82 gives -0.17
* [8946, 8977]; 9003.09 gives 0.40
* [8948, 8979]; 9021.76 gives -0.19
